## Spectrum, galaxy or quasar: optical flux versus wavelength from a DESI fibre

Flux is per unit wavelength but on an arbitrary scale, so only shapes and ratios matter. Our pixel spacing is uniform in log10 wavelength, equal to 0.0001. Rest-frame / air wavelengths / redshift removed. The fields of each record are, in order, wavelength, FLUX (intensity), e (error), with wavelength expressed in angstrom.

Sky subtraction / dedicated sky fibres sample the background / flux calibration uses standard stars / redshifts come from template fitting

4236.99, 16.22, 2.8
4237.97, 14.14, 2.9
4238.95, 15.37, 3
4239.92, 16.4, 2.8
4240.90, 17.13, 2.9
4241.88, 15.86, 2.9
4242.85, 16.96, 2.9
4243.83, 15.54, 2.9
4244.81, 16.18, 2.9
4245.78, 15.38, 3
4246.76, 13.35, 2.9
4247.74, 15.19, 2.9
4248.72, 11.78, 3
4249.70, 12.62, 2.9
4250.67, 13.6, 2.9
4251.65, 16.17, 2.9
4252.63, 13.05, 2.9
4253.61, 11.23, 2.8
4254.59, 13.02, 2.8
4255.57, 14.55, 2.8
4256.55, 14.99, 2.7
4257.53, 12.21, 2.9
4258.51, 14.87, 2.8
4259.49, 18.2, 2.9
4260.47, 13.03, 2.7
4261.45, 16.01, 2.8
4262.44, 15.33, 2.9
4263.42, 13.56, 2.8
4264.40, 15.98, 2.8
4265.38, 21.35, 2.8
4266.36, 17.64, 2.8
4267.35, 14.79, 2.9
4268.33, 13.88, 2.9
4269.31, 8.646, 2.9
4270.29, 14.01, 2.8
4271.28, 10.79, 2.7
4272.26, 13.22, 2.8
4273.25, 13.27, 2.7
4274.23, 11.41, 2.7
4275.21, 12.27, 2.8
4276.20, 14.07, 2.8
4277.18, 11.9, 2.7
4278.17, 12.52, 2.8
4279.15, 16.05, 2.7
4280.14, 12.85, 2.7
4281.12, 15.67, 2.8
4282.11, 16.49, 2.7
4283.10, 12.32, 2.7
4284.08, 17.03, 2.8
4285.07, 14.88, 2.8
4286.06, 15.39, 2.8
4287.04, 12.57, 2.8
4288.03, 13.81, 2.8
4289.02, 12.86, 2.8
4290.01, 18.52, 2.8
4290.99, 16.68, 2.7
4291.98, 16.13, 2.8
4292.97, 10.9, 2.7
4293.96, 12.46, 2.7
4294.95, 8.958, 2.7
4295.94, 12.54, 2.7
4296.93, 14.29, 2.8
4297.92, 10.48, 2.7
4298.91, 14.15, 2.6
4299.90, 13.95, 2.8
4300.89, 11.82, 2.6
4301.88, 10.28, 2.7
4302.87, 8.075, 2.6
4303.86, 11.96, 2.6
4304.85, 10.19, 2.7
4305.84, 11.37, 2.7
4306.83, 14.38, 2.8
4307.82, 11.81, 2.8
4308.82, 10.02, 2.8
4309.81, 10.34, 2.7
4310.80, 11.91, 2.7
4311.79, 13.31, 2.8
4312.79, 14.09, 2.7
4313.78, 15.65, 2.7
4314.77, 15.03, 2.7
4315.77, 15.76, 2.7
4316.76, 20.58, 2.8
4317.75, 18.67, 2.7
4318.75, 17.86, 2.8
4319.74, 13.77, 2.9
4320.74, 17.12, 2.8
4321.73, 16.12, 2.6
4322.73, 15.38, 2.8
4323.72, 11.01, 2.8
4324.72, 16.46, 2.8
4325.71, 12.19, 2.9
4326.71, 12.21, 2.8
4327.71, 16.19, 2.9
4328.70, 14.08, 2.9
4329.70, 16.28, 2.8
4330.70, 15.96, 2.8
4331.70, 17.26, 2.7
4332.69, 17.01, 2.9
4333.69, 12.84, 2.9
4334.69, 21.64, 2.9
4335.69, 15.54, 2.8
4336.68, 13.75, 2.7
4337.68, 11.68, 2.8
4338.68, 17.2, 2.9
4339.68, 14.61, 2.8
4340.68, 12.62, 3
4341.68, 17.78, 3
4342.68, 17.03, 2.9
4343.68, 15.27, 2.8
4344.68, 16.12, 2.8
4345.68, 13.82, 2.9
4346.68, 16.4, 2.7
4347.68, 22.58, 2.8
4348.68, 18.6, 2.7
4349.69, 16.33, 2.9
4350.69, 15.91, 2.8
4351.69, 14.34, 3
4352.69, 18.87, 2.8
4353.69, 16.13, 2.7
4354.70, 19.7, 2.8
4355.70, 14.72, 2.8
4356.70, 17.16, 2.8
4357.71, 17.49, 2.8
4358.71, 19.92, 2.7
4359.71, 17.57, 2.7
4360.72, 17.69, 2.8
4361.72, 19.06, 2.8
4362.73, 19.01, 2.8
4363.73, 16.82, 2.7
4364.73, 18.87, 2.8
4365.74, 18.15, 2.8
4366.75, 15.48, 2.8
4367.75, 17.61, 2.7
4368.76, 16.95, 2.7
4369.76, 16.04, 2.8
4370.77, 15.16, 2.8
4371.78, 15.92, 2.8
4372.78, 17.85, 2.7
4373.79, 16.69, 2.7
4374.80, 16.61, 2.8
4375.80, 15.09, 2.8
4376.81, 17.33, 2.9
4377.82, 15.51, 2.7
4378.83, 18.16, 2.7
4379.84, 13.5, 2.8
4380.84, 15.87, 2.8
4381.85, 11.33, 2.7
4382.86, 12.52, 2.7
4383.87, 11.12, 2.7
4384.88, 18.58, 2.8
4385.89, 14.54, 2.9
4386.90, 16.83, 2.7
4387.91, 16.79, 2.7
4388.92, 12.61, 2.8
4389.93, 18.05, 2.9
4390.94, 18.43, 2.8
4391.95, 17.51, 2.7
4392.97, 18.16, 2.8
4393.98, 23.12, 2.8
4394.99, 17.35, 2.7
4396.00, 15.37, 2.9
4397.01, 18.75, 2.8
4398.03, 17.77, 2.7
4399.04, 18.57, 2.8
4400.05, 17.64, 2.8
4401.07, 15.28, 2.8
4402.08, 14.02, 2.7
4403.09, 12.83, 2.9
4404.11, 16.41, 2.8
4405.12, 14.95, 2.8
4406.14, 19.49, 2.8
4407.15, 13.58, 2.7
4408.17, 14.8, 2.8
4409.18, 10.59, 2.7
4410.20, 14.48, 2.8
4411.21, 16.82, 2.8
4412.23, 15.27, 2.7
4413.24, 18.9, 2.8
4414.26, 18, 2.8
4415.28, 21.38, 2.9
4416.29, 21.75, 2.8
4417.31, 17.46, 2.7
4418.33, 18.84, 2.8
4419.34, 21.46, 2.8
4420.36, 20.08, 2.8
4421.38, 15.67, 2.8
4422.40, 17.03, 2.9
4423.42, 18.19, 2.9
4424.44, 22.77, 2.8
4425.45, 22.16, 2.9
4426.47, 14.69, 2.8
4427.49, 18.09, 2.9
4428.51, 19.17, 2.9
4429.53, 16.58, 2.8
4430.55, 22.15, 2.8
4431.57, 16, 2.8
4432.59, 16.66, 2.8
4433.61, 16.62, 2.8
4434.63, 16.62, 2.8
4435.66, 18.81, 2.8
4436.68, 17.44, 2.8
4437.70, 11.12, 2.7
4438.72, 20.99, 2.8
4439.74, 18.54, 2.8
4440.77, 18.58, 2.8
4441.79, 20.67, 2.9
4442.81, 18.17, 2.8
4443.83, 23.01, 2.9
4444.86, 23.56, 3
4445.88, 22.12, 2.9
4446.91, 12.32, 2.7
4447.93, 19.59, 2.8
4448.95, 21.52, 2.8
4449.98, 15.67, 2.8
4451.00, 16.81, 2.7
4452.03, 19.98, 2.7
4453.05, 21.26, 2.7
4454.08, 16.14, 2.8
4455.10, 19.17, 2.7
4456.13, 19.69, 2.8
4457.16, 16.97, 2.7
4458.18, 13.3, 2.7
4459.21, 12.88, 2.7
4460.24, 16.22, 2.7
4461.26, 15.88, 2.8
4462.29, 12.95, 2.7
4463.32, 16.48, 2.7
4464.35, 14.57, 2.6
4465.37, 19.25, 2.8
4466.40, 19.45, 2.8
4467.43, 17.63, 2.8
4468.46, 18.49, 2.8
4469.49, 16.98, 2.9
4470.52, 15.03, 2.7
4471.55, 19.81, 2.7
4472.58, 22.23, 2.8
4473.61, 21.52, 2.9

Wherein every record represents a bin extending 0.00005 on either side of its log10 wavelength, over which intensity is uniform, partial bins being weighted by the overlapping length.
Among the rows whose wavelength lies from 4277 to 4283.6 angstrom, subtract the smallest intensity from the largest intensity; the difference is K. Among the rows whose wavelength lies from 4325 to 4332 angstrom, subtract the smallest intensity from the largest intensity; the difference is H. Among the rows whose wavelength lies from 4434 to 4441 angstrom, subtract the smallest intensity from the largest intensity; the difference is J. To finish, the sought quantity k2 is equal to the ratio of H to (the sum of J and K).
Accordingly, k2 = 0.35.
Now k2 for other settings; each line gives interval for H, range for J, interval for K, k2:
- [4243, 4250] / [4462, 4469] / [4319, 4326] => 0.35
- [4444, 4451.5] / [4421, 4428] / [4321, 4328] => 0.83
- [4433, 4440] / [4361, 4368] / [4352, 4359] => 1.12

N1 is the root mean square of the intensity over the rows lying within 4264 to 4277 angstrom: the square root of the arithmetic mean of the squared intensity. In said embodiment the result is 14.3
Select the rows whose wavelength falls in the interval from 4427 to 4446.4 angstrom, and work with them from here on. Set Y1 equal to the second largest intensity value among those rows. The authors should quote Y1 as 23.01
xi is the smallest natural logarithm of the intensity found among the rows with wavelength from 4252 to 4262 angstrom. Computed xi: 2.42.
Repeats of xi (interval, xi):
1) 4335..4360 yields 2.46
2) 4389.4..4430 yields 2.36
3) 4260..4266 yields 2.57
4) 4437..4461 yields 2.41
